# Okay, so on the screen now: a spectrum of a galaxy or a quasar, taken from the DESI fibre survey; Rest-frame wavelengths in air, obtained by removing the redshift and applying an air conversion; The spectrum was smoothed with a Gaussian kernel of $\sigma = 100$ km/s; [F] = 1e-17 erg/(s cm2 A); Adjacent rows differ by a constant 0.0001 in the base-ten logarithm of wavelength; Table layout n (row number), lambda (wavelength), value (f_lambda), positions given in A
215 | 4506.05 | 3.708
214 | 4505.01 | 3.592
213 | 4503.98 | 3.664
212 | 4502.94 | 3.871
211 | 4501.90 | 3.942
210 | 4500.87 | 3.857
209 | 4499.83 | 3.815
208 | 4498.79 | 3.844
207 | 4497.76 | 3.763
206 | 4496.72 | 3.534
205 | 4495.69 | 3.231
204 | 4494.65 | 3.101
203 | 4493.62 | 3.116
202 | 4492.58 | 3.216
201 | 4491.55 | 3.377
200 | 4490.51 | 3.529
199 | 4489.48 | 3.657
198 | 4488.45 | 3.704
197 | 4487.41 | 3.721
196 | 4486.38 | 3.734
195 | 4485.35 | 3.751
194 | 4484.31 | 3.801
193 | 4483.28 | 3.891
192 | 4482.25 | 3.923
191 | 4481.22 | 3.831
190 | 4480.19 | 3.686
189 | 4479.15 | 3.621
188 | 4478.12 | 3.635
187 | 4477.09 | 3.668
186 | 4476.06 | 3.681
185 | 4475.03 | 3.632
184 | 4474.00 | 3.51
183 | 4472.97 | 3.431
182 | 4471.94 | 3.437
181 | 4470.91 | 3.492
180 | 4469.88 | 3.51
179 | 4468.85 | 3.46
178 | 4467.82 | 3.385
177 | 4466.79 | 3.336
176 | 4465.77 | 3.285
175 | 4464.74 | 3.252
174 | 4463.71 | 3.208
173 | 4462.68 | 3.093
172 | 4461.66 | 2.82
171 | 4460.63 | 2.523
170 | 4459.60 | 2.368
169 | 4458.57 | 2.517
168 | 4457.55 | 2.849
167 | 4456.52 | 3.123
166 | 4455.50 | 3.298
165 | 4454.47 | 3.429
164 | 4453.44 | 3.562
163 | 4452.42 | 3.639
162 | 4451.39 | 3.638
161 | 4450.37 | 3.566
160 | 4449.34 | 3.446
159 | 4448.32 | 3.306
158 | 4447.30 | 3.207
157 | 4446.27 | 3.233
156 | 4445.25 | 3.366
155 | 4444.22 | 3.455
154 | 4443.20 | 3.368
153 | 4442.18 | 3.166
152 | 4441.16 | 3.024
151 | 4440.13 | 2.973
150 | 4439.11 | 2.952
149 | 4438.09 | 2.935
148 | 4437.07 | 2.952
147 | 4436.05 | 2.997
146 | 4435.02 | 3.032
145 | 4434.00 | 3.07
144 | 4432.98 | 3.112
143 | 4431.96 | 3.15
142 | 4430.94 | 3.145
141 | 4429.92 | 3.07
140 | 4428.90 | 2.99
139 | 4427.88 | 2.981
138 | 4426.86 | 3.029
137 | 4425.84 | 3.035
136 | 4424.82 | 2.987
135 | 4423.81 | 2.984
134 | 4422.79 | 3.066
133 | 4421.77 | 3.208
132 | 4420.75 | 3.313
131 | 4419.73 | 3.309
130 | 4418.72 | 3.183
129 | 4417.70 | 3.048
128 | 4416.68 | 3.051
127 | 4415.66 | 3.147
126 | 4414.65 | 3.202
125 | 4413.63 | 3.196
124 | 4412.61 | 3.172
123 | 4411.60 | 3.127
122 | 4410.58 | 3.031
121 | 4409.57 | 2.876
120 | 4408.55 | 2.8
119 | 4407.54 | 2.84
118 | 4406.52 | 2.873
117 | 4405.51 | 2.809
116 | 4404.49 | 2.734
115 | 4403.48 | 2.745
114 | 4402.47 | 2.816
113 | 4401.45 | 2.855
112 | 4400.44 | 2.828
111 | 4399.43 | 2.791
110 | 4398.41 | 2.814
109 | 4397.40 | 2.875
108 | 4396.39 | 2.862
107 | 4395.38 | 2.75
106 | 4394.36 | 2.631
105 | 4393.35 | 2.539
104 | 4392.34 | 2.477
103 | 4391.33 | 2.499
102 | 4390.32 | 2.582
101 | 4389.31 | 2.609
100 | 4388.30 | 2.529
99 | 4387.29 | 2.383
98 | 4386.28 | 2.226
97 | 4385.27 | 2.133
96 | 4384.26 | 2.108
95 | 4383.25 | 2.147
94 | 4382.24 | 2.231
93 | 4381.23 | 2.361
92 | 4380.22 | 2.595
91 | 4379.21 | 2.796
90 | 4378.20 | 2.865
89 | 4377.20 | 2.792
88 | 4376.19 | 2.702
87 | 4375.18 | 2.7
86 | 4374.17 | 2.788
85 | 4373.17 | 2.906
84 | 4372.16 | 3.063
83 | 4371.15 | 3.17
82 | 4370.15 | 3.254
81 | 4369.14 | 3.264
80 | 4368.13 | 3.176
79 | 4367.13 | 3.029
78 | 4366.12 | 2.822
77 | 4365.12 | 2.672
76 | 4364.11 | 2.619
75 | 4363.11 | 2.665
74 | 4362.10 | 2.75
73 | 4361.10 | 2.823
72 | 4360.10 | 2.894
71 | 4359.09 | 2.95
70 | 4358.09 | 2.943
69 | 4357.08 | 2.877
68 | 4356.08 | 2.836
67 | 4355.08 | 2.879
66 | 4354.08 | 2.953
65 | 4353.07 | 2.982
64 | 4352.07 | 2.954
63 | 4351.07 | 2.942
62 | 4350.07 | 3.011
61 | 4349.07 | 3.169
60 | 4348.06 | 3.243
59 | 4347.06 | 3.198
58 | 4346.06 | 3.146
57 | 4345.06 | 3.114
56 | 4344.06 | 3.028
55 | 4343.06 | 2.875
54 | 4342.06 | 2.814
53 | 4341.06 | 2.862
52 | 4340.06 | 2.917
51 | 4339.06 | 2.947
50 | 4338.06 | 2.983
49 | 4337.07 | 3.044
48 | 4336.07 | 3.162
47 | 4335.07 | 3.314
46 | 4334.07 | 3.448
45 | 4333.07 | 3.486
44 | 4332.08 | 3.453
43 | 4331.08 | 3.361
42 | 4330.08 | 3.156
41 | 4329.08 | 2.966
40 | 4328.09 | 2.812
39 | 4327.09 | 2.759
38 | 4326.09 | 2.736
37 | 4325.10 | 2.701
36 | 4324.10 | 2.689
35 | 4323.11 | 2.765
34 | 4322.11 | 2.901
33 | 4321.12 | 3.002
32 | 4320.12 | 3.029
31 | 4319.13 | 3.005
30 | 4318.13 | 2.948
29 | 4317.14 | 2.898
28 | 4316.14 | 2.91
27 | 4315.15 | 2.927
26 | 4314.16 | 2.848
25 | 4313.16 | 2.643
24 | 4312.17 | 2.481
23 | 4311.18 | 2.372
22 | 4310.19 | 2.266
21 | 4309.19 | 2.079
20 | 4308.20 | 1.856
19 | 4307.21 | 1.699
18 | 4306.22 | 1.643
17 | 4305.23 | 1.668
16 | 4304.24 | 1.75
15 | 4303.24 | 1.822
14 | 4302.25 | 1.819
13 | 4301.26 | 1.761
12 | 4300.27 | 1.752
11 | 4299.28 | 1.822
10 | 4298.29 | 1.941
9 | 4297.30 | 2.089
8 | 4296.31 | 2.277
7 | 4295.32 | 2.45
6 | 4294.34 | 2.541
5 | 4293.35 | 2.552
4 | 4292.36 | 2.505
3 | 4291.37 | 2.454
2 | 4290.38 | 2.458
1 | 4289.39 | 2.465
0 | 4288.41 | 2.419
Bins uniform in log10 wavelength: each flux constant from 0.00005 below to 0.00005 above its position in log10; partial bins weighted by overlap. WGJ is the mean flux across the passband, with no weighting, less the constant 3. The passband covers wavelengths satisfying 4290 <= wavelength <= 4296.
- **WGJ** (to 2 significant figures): -0.51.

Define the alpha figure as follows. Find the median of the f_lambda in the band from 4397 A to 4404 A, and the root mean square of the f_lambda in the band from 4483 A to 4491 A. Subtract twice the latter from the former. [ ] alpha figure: -4.6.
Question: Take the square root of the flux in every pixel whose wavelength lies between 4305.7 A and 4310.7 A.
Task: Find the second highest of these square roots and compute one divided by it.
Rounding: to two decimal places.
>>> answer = 0.69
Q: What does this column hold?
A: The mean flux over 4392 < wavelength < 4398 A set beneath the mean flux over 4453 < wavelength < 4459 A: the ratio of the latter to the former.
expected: 1.2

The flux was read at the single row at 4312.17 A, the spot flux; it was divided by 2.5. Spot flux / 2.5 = 0.99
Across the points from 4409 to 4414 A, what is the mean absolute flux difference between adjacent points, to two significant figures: 0.080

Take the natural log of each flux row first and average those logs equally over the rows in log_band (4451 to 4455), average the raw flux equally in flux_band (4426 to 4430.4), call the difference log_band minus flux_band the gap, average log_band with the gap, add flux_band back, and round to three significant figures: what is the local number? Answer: 2.78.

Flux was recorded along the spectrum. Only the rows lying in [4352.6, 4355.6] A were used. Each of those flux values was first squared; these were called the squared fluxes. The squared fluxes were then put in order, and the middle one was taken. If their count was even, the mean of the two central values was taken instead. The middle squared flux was 8.7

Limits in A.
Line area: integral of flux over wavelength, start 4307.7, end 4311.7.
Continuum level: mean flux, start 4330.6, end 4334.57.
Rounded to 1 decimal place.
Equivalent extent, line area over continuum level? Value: 2.5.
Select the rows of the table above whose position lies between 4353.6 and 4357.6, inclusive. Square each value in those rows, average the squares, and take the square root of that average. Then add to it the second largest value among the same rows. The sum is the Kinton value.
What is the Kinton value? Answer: 5.8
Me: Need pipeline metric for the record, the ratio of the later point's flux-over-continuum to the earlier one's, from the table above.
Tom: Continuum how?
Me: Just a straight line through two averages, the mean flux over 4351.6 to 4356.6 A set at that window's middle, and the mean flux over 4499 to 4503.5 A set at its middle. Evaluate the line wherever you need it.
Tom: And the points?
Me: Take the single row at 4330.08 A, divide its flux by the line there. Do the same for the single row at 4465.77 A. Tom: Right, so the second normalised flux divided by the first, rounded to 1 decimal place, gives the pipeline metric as 0.8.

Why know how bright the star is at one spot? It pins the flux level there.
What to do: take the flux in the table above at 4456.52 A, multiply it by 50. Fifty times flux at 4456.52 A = 156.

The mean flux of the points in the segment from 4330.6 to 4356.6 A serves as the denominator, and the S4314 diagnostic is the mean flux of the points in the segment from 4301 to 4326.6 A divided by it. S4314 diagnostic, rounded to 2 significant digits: 0.79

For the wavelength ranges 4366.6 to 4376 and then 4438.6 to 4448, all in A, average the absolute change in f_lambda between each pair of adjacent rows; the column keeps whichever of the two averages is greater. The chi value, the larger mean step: 0.100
